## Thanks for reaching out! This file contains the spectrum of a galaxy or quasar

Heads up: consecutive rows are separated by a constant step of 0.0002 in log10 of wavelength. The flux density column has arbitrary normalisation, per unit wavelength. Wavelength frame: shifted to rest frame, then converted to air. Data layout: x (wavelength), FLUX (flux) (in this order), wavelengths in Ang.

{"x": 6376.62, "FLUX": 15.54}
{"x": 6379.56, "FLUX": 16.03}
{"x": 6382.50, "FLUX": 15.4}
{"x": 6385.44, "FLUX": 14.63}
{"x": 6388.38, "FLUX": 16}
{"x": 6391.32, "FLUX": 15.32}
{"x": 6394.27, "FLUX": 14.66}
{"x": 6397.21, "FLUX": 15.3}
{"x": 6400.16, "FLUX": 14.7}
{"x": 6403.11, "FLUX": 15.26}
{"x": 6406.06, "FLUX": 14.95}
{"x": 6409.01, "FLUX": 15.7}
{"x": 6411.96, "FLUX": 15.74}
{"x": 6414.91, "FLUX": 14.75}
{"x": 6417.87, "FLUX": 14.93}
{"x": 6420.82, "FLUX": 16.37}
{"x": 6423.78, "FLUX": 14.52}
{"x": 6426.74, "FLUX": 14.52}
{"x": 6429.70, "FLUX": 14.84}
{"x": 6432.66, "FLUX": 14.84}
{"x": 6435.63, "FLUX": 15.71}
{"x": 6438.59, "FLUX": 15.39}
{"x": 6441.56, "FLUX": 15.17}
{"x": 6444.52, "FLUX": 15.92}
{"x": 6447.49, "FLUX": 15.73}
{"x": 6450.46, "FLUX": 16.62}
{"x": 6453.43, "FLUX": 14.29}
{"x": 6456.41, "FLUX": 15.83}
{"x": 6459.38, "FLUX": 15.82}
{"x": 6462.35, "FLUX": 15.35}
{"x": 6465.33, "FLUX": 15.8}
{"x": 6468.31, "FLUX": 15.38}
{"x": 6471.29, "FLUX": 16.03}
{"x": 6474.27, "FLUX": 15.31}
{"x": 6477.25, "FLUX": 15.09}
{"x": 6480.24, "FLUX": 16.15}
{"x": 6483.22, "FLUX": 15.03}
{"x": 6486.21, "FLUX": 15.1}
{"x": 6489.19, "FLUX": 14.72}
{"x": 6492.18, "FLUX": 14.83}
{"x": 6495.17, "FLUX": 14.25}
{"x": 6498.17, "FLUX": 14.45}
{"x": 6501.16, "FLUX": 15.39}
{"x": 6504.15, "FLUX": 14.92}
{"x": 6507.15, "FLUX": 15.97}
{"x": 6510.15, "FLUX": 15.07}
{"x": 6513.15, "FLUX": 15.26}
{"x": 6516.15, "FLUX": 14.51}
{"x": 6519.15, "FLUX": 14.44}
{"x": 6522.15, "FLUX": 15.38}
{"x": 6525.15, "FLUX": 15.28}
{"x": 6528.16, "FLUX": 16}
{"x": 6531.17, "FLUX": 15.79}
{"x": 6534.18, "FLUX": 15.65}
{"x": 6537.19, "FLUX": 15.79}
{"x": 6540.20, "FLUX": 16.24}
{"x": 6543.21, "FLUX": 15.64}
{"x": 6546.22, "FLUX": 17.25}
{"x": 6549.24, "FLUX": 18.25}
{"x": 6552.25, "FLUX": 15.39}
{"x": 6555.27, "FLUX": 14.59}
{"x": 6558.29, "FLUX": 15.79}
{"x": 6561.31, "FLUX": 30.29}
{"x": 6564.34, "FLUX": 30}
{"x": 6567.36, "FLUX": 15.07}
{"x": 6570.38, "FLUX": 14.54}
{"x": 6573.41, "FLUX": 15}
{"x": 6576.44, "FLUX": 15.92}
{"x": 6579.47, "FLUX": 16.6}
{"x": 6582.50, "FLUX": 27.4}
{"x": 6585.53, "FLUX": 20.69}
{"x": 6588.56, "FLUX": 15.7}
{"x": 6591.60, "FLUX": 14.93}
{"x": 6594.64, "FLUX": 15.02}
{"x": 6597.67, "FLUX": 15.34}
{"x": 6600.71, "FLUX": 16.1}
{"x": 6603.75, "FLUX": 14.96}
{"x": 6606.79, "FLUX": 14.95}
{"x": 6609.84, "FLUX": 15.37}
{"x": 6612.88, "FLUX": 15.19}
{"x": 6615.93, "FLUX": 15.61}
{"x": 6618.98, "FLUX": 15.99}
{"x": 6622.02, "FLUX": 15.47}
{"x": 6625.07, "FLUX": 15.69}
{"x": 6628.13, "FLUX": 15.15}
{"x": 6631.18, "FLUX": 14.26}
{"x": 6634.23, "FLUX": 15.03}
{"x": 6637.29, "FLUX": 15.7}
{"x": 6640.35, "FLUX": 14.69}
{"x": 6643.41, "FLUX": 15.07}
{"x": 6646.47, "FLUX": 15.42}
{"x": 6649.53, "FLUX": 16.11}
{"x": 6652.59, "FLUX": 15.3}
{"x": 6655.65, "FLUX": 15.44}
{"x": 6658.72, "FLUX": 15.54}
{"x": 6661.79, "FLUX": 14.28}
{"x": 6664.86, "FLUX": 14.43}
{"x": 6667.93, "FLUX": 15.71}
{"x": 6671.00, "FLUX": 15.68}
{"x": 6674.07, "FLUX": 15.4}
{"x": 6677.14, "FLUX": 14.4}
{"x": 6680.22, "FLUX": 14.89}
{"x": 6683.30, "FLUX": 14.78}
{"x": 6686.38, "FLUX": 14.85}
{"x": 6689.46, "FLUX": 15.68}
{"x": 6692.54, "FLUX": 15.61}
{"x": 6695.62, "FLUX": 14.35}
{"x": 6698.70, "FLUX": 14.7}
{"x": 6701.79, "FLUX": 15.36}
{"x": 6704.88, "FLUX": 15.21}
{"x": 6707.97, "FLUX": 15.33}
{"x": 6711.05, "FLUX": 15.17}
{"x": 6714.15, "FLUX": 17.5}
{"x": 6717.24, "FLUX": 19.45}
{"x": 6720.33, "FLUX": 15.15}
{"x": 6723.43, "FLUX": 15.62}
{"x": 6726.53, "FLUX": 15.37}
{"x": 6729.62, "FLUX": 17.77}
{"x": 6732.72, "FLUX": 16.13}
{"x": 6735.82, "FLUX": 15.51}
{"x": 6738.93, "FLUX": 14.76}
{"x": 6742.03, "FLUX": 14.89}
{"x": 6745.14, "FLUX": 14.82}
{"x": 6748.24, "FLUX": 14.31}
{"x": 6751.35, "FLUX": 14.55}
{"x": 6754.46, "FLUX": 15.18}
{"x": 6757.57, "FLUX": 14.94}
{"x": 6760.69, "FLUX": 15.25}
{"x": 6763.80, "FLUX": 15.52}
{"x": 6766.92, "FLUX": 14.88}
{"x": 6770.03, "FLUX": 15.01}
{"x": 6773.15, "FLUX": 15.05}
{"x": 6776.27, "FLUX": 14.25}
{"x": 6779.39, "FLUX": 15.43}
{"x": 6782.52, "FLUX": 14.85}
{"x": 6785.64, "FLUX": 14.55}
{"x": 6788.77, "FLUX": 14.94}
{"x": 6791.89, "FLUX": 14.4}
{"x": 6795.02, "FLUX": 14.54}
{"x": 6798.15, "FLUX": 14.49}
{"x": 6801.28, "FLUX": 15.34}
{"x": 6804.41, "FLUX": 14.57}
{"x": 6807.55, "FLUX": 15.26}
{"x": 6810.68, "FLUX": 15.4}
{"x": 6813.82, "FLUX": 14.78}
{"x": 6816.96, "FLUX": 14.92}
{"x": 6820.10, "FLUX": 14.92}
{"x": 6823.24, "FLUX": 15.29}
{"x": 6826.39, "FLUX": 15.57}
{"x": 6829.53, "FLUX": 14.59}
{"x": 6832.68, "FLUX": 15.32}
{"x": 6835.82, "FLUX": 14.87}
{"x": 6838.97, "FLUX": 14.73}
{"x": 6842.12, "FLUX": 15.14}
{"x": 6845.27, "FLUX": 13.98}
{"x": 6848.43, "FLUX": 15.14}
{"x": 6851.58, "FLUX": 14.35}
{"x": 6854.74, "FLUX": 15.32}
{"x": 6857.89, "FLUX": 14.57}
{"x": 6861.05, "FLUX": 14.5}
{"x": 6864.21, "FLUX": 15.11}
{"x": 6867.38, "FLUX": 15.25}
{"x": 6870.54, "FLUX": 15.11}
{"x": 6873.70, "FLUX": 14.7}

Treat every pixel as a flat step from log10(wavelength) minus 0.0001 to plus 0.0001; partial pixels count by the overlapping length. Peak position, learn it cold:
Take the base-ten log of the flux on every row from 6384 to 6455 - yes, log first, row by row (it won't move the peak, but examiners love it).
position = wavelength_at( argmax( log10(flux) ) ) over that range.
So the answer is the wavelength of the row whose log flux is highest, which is 6450.46 Ang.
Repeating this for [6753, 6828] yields 6826.39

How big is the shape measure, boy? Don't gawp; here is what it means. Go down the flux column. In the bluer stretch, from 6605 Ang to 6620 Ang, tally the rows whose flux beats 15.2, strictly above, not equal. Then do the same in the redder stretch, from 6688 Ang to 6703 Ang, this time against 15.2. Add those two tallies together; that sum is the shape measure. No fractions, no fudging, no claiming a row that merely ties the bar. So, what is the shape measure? 6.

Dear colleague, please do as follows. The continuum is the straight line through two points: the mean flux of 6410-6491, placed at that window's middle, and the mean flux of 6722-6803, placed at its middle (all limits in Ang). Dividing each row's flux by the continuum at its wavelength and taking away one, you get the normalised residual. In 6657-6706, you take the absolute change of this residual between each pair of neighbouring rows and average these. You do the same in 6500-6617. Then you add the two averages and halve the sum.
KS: 0.081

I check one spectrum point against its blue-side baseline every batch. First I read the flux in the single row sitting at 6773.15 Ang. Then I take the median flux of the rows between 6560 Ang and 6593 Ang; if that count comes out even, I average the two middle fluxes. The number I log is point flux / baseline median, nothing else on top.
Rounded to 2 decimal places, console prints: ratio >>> 0.95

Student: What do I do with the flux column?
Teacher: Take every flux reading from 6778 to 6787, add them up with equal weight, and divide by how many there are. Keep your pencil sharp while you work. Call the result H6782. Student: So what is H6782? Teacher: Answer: 14.9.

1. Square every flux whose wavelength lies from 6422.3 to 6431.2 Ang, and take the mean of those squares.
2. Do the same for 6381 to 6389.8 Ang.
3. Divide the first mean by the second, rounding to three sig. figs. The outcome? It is 0.908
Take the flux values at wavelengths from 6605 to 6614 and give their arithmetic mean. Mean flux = 15.2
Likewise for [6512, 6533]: 15.2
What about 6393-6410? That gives 15.1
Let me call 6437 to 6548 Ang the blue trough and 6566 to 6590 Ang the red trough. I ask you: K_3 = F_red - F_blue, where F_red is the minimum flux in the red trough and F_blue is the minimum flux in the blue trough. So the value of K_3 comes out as 0.29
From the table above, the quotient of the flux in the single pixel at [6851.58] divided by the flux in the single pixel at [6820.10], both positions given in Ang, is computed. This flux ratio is 0.96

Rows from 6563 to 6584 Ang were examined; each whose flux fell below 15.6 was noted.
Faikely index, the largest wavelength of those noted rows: 6573.41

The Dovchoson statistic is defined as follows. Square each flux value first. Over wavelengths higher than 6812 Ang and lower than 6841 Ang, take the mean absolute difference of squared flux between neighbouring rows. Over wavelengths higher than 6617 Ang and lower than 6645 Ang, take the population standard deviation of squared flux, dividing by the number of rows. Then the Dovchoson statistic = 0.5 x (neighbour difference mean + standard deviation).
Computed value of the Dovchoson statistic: 13.59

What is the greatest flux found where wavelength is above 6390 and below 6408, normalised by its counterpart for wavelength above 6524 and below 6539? 0.96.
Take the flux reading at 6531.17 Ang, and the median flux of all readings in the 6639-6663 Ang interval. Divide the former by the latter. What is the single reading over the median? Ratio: 1.03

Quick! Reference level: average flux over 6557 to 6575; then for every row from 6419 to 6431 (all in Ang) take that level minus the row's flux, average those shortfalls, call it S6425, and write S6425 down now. 5.1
